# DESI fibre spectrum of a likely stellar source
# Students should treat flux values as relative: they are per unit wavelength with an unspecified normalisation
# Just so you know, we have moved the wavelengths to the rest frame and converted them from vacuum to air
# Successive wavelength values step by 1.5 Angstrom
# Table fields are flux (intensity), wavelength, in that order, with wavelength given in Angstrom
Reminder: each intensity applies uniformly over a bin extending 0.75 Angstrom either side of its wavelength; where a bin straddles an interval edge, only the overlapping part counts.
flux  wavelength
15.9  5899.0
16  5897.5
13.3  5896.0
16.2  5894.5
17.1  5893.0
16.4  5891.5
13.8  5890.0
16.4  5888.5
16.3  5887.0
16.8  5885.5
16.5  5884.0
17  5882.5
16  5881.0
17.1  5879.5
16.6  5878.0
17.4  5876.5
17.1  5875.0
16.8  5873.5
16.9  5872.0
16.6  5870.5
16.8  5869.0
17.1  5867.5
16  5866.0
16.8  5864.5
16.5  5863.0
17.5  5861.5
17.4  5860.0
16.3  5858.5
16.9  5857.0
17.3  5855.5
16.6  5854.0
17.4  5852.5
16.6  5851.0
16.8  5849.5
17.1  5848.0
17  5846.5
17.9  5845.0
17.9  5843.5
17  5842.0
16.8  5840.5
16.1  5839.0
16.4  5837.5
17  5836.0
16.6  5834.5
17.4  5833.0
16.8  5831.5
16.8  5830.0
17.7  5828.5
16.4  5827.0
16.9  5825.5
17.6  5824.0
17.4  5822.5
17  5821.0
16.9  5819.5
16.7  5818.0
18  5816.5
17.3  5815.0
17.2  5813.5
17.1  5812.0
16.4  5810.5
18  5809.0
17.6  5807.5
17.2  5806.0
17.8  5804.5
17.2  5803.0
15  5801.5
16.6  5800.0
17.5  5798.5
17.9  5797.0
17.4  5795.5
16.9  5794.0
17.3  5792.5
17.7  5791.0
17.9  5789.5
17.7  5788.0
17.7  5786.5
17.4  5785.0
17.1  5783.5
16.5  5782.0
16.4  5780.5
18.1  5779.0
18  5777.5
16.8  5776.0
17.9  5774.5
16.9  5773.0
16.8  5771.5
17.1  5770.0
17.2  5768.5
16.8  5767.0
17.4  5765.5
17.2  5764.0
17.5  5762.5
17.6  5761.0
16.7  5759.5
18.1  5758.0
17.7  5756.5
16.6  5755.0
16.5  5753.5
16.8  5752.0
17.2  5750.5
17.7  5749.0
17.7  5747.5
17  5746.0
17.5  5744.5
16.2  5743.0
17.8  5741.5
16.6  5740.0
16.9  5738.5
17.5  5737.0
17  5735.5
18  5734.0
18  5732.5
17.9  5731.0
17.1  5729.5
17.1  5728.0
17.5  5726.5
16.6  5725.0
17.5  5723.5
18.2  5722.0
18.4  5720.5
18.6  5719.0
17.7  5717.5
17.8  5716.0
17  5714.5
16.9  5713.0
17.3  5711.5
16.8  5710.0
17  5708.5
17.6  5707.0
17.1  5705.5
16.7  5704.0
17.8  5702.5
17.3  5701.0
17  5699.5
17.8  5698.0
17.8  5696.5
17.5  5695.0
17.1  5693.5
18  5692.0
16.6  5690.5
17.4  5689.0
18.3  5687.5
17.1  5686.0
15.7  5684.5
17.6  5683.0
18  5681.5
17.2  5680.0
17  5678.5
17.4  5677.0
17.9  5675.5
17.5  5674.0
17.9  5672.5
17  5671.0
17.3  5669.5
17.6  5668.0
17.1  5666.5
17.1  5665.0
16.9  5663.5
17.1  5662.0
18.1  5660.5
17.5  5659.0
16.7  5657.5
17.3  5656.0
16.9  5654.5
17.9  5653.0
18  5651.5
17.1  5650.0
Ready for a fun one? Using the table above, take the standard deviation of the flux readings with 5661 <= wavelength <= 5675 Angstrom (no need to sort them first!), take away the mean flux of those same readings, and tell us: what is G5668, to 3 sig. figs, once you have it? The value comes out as -17.0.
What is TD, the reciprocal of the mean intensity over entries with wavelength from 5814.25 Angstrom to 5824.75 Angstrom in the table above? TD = 0.0579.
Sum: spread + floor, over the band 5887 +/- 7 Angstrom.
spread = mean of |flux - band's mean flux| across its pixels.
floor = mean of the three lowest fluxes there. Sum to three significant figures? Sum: 16.0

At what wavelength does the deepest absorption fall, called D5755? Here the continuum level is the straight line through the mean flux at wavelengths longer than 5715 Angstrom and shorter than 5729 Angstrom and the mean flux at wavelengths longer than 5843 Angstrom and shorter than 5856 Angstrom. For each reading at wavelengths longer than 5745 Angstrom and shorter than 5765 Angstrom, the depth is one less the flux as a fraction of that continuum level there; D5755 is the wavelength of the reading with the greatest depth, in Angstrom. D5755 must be 5753.5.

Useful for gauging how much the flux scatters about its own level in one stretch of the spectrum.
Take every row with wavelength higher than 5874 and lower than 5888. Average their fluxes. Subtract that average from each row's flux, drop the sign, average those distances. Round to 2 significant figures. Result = 0.36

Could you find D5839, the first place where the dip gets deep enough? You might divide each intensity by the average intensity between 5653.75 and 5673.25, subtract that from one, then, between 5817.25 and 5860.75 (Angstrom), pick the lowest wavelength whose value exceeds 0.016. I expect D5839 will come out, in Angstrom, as 5818.0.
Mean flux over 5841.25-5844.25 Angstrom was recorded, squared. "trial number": 305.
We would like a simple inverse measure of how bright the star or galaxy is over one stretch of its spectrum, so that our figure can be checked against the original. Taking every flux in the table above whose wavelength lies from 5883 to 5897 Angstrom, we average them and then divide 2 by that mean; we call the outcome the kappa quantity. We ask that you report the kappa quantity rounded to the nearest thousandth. 0.126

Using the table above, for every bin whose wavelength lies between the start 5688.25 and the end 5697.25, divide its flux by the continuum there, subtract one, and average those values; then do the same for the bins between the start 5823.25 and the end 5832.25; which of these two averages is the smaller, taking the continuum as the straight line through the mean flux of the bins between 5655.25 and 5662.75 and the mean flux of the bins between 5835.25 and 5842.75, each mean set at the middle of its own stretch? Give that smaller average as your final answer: 0.011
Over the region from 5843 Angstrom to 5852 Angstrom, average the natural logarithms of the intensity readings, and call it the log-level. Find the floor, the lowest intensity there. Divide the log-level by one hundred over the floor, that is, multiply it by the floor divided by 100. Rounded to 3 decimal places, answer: 0.472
